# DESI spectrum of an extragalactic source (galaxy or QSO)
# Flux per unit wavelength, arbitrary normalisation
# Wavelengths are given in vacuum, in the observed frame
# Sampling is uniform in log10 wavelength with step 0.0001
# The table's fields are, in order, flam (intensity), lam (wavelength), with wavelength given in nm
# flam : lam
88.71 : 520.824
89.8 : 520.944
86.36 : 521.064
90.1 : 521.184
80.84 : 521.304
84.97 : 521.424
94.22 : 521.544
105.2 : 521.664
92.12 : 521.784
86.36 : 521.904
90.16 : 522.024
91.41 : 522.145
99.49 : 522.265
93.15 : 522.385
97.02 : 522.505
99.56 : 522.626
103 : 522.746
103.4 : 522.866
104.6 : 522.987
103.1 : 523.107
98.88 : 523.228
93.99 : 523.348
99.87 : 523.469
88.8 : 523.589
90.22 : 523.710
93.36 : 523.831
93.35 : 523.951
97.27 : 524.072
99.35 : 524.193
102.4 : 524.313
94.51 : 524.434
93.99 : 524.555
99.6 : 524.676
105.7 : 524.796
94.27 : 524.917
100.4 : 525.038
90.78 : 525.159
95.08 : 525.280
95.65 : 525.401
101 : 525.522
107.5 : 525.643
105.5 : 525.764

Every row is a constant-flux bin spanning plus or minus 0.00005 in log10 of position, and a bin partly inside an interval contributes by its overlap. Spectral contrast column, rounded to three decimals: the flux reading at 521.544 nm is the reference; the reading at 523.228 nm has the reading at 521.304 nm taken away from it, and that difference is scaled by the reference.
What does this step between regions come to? 0.191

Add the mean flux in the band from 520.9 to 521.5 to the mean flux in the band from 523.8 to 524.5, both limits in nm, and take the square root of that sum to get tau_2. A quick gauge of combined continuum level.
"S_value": 13.5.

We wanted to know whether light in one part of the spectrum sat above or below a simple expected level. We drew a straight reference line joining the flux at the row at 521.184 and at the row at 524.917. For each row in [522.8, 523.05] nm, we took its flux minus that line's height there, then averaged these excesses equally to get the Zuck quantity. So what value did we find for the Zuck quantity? 12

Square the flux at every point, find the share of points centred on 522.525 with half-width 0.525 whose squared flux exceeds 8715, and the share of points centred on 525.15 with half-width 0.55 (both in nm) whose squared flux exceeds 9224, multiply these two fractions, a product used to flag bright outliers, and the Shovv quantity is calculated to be 0.37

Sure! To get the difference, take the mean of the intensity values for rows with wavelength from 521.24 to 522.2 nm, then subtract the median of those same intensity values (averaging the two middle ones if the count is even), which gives -0.1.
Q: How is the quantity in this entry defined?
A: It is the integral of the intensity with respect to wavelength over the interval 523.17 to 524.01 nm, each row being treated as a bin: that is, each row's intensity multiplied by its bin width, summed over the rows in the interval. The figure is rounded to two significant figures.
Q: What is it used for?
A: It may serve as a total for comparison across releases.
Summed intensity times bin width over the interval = 79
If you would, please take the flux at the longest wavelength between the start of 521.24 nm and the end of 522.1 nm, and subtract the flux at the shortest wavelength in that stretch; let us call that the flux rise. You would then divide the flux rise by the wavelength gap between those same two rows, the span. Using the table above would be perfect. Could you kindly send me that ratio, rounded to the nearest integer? 13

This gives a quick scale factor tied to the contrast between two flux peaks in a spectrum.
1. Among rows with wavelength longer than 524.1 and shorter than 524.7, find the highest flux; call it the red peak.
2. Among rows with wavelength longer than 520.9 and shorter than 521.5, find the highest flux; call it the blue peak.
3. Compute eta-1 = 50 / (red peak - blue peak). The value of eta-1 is 4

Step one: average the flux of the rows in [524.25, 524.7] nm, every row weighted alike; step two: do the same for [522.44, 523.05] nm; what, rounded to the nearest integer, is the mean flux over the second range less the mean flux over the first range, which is 4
